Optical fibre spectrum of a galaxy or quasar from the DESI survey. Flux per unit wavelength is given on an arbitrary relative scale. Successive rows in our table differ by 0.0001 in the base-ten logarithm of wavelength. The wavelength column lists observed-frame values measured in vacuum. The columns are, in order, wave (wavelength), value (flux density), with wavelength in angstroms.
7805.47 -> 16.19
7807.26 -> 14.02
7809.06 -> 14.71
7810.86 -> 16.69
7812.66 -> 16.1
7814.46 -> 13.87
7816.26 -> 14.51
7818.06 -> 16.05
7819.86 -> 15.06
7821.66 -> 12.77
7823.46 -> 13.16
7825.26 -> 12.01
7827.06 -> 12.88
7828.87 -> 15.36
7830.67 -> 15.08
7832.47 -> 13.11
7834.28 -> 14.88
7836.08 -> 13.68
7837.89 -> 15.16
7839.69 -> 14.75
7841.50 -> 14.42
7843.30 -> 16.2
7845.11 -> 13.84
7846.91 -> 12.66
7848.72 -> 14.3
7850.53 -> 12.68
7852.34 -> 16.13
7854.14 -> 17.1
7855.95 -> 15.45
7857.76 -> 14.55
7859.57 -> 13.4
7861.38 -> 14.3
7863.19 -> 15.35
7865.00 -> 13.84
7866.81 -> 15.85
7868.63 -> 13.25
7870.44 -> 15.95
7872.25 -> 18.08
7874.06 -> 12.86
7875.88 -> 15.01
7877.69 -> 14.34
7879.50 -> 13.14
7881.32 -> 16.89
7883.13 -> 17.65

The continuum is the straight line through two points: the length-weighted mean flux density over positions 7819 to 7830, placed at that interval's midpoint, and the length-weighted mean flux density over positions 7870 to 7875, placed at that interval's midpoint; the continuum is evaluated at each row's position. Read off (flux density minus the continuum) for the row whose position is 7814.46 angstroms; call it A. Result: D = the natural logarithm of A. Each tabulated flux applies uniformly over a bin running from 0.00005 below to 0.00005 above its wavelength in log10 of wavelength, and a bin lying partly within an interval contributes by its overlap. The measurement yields -0.3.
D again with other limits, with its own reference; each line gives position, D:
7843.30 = 0.6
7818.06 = 1.0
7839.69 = -0.6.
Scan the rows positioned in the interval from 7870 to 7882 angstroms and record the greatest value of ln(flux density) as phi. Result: 2.89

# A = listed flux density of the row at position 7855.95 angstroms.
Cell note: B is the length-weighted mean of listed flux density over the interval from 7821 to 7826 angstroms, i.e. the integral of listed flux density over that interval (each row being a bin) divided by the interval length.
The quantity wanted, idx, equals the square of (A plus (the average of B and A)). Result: 871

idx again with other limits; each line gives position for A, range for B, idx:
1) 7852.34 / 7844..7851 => 957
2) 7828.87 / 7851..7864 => 936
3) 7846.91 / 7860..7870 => 689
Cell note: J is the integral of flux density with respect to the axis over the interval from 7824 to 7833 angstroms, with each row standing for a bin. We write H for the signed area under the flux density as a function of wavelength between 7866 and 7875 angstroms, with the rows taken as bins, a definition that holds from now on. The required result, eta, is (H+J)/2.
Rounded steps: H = 137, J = 123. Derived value 129.9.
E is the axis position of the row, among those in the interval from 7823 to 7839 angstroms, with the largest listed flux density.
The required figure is 7828.87 angstroms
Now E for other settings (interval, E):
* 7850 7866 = 7854.14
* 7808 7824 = 7810.86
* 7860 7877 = 7872.25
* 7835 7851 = 7843.30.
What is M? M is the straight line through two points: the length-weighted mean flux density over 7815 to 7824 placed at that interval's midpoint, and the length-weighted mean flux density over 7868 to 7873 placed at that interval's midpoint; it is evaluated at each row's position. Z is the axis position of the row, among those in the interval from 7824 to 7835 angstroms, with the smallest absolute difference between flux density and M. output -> 7834.28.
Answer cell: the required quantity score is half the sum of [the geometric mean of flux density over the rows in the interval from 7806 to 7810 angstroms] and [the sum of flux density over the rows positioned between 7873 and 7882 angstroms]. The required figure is 43.3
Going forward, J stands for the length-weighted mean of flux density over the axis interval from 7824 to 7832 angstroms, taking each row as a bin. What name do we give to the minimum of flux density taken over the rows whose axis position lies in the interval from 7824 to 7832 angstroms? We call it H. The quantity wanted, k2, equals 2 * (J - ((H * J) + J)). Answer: -331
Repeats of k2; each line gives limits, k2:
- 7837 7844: -436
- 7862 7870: -388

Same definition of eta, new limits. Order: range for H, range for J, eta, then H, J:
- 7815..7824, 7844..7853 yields 127.1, 129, 125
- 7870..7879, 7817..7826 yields 130.4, 136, 125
